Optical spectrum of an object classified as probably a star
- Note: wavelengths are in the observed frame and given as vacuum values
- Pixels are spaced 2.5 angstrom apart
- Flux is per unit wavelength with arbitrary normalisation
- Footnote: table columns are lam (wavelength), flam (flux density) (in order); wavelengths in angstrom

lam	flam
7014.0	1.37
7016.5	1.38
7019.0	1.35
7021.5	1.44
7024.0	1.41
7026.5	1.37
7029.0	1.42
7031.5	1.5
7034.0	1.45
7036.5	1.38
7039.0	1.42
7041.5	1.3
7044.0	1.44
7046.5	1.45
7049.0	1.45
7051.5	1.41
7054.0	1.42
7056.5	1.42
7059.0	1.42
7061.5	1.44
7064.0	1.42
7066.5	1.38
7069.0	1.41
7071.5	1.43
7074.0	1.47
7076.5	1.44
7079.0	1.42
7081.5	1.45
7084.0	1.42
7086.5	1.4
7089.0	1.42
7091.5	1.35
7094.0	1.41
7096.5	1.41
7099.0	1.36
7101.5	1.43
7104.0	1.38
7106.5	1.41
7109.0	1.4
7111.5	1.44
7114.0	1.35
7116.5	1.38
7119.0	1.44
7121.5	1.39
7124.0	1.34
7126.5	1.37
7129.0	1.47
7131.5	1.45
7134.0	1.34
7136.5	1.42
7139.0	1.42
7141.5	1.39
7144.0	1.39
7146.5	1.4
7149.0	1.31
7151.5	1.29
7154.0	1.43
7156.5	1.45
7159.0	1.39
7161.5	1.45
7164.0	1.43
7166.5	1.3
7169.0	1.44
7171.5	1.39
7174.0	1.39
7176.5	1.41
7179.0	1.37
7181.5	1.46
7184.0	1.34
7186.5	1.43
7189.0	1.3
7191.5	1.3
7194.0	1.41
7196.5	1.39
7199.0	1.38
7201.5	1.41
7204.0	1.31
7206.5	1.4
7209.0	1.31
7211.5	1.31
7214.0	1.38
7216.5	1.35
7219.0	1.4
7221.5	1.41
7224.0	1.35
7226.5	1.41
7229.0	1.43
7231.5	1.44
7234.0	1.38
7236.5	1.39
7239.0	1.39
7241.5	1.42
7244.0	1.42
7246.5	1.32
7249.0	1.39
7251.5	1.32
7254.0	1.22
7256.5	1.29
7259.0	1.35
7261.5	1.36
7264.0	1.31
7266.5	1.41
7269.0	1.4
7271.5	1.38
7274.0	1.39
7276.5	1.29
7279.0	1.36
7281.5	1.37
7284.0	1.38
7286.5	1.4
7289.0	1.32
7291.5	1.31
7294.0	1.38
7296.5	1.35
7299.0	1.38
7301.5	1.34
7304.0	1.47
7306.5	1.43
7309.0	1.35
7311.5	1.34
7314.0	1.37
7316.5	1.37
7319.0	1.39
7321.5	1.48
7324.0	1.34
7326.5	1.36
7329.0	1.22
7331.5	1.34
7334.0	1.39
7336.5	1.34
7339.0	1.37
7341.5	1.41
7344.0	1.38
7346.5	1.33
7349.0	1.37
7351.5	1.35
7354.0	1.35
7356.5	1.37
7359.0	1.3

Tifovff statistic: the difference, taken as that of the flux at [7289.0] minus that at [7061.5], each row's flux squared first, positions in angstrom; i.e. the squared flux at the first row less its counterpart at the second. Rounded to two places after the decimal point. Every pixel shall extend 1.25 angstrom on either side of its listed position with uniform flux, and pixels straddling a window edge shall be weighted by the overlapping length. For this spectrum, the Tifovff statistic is -0.33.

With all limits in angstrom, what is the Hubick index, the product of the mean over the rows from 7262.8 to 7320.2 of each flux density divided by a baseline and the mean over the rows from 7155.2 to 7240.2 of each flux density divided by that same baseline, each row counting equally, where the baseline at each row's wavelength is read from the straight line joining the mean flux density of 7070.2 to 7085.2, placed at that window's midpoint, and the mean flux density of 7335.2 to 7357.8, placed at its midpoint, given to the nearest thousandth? 0.979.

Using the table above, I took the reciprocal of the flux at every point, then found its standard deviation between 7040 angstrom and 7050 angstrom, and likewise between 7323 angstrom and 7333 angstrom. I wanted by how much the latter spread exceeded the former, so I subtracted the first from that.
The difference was 0.000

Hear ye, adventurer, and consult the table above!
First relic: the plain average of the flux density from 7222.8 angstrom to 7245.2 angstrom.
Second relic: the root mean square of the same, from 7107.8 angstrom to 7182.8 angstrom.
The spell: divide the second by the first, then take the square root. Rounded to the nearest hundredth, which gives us 1.00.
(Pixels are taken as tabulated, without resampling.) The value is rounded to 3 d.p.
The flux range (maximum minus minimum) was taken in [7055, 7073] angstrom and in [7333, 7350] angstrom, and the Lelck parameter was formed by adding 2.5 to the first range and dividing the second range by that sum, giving 0.031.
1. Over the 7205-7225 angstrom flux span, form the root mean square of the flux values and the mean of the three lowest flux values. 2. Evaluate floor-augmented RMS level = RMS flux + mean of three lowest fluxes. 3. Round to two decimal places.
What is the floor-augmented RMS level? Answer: 2.69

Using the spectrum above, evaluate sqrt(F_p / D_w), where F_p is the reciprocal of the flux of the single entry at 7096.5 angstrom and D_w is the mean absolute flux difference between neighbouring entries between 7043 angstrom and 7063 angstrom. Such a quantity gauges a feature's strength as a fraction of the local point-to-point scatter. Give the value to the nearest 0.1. 7.9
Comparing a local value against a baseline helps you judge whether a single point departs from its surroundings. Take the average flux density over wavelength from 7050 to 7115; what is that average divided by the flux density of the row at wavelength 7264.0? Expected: 1.08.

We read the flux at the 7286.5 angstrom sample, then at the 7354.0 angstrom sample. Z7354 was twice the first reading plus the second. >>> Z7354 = 4.15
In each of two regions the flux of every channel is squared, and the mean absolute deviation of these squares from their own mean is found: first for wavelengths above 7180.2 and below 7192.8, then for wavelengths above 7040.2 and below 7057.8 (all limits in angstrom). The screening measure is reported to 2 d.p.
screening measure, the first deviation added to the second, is 0.27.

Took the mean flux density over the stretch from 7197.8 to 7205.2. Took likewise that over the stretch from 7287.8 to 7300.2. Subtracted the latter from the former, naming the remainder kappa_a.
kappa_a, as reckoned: 0.019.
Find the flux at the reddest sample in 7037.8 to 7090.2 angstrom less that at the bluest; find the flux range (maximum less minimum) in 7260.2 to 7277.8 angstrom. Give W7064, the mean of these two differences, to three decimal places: 0.060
